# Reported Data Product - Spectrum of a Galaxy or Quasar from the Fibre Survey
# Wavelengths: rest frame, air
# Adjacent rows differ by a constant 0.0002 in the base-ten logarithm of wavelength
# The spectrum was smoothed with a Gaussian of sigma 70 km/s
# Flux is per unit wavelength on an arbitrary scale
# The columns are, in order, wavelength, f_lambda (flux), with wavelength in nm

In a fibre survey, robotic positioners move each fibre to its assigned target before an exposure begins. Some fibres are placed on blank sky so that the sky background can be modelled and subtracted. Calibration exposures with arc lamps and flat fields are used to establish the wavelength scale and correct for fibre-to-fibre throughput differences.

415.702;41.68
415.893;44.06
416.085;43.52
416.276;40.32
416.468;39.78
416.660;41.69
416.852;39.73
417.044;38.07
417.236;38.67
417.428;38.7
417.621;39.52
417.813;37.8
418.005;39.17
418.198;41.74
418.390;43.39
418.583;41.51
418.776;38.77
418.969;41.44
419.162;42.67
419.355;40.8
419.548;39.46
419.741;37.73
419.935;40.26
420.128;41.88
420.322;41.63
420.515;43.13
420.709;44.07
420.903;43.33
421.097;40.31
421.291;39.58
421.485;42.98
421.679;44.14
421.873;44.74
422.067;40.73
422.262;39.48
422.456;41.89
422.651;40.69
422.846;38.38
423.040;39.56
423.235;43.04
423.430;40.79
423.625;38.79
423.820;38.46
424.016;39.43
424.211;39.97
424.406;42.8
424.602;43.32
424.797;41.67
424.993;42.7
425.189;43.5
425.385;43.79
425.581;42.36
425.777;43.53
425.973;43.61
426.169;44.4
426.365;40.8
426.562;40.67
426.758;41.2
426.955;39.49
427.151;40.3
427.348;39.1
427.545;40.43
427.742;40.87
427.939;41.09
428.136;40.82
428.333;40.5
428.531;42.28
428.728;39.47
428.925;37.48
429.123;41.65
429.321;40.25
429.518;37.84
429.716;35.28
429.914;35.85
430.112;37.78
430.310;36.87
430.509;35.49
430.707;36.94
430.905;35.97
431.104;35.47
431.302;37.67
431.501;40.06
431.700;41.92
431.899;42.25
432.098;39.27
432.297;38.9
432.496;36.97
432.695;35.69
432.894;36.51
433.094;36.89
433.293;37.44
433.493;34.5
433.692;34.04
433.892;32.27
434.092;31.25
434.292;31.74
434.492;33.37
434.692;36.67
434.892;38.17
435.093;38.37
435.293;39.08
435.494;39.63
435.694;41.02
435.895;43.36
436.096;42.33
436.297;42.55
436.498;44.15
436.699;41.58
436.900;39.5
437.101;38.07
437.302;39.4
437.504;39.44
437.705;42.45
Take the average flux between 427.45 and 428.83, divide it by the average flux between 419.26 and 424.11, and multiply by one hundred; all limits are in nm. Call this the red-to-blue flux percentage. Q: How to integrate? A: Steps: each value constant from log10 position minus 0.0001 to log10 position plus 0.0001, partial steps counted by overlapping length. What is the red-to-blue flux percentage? 99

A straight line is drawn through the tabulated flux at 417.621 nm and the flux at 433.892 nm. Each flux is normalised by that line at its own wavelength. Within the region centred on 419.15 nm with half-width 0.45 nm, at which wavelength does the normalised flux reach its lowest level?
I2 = 418.776 nm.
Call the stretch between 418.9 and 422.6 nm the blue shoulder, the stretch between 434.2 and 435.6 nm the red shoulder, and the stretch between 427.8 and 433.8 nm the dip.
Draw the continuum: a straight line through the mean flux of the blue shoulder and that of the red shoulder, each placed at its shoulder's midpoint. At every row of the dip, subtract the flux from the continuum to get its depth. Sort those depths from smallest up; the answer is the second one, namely -4.1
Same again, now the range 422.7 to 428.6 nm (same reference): -3.8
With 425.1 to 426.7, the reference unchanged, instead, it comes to -3.8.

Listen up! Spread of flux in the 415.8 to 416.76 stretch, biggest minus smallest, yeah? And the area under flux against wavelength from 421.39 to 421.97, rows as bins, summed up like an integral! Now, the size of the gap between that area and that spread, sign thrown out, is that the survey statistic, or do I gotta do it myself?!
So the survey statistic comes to 21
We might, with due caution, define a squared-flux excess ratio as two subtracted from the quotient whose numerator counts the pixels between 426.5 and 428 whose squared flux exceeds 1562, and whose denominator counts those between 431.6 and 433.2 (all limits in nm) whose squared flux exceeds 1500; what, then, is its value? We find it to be -0.5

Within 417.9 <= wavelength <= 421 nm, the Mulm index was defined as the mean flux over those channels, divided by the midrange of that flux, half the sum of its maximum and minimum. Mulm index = 1.010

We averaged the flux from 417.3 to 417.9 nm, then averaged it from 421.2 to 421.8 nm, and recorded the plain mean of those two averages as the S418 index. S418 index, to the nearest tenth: 40.5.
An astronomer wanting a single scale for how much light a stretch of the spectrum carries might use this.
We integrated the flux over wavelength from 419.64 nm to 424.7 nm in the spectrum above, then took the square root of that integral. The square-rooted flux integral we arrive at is 14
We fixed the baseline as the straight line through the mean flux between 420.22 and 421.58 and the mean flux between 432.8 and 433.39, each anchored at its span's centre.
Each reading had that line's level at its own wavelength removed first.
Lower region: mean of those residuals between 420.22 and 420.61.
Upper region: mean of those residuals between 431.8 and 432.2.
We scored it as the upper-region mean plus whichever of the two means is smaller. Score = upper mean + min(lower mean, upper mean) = 3.4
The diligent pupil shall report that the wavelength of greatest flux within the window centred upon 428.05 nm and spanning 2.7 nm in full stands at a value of 428.531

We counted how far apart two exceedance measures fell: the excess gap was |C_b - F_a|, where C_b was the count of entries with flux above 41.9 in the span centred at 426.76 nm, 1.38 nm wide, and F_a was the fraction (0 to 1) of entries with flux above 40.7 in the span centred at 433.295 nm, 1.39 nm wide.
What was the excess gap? 1.0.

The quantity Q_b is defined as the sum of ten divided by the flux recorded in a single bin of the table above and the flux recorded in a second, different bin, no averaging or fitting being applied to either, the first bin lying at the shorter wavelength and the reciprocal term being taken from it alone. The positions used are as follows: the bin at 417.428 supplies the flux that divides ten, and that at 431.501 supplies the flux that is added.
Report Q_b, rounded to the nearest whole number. 40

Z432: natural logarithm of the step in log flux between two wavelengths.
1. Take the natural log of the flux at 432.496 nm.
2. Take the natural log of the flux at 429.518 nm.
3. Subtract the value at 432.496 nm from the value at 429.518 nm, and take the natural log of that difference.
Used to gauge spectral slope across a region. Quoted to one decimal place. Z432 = -3.8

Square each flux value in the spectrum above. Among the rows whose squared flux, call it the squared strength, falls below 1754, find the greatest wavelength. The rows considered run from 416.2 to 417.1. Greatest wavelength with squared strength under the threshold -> 417.044 nm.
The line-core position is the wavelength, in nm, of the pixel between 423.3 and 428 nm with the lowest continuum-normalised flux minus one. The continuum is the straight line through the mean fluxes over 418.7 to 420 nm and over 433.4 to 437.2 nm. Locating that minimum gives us 423.820 nm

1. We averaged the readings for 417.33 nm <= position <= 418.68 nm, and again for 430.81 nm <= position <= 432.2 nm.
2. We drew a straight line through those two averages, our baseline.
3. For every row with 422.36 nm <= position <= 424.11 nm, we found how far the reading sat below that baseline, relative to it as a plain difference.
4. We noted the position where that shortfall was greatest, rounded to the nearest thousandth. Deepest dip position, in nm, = 422.846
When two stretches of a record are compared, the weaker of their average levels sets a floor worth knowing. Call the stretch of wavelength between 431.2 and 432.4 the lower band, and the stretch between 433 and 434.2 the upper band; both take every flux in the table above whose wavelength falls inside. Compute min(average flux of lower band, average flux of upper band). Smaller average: 34.4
